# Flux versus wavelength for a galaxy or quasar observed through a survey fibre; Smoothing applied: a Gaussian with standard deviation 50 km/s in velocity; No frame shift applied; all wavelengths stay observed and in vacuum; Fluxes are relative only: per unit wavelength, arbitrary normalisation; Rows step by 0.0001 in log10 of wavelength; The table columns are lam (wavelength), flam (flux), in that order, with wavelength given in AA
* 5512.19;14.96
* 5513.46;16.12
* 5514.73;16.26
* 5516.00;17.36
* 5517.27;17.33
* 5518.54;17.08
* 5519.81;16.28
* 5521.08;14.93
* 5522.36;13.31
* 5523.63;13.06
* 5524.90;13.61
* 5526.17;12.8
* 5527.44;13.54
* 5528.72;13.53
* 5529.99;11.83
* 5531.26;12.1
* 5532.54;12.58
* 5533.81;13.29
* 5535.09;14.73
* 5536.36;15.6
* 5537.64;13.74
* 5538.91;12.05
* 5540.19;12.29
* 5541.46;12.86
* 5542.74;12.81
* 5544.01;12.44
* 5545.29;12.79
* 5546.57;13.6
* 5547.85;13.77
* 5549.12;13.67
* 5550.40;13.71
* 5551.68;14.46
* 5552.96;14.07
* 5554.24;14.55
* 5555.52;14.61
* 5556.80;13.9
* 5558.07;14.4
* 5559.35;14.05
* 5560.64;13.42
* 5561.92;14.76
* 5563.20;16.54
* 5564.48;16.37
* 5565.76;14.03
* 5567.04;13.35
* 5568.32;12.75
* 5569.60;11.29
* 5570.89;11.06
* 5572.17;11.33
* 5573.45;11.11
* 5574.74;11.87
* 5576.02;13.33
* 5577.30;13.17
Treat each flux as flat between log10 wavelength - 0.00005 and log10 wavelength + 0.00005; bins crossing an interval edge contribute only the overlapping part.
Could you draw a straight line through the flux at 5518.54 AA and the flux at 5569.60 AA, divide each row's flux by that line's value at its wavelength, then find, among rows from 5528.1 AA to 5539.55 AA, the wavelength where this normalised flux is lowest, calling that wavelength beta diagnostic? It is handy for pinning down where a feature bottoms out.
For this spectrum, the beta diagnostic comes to 5529.99 AA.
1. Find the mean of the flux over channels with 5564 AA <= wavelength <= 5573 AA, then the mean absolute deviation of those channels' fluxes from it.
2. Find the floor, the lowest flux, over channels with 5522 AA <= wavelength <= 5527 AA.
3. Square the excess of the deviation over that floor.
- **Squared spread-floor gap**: 129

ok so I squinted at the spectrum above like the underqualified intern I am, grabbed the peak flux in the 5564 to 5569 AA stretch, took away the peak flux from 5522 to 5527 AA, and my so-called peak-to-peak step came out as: 2.8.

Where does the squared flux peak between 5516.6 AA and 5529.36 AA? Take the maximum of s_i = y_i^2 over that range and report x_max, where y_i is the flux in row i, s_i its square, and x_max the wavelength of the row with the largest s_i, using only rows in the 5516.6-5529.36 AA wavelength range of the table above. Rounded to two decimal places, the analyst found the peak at 5517.27 AA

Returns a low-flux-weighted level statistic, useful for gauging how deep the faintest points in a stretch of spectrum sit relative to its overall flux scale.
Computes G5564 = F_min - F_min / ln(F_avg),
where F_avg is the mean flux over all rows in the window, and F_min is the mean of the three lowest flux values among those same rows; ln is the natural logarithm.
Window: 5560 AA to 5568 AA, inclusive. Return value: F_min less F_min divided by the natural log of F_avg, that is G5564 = 8.5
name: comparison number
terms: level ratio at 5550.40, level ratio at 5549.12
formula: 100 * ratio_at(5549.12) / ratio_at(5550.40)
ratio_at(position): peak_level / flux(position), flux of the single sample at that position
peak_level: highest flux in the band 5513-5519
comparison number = 100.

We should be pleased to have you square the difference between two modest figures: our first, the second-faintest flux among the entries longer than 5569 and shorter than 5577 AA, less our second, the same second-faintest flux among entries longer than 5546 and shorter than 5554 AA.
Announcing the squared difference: 6.6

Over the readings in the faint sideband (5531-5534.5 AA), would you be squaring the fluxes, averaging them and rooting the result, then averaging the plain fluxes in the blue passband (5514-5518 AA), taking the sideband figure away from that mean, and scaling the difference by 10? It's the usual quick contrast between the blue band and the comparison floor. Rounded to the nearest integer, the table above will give 43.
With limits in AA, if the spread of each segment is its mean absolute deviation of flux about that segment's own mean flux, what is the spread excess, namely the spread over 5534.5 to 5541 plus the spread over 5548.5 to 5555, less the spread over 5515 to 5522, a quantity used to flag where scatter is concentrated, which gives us 0.7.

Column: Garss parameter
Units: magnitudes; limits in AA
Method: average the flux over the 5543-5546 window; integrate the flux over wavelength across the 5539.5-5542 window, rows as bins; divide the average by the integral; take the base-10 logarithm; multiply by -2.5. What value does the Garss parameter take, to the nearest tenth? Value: 1.0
